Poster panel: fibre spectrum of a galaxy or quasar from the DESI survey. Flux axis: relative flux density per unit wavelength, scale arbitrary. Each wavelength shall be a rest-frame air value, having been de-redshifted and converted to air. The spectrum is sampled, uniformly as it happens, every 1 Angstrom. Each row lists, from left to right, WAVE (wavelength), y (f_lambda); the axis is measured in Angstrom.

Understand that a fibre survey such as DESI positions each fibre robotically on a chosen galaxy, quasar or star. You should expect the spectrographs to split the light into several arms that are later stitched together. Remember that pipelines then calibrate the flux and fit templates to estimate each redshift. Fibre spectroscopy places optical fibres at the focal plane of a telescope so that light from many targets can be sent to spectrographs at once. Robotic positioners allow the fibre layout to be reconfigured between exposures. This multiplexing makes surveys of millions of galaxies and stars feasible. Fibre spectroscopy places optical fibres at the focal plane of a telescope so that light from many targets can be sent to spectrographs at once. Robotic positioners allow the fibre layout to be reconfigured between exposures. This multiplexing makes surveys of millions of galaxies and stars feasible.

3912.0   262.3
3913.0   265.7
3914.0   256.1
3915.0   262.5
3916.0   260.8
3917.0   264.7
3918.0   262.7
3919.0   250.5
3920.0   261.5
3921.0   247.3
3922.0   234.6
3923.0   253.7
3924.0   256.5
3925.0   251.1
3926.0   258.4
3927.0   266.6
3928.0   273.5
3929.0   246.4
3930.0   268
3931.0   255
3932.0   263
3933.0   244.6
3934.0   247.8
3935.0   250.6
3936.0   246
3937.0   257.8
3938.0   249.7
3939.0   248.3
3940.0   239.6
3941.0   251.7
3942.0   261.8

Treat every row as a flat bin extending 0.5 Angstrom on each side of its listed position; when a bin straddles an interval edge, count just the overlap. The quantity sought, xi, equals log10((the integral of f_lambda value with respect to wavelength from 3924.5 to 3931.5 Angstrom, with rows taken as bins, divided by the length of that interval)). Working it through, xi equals 2.41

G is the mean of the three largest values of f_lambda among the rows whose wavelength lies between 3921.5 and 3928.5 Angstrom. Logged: 266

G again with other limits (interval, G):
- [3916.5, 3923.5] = 263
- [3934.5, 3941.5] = 253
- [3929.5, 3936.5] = 262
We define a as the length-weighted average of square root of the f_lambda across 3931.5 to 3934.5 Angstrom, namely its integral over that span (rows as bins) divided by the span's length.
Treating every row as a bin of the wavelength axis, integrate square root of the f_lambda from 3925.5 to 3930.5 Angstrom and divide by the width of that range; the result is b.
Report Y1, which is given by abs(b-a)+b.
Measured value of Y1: 16.54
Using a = 15.9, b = 16.20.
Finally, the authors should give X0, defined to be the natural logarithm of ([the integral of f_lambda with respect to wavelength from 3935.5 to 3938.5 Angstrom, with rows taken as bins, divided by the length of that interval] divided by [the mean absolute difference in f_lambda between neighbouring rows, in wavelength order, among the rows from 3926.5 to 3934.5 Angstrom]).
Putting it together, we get 2.9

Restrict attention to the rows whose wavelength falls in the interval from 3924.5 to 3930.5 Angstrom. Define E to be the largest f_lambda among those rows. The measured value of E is 273.5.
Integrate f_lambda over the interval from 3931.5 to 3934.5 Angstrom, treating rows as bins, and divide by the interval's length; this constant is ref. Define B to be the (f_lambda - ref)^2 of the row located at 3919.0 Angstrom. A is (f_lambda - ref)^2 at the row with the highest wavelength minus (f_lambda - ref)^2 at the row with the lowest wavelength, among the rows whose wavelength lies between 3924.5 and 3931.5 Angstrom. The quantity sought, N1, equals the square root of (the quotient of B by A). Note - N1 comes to 0.42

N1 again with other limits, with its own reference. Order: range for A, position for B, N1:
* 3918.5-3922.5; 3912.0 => 0.61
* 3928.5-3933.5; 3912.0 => 2.20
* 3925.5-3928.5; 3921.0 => 0.22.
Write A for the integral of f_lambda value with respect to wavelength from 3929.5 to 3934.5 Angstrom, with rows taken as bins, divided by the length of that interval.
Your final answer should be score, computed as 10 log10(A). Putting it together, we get 24.1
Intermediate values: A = 256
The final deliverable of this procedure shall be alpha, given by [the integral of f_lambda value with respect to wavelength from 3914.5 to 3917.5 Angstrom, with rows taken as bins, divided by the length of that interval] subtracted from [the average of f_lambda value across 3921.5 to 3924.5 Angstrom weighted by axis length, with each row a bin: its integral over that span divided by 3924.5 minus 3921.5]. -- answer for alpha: -14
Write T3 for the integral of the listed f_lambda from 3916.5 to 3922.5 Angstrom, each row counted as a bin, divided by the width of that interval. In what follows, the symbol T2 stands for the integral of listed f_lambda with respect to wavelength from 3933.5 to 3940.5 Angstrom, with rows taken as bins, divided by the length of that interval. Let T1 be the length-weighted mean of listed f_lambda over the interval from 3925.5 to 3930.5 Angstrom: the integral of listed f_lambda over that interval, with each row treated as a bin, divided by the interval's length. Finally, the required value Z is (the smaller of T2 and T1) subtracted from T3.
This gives 5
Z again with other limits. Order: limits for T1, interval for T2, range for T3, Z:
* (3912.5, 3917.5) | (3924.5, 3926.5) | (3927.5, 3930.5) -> 8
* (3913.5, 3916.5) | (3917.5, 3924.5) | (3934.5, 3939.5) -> -2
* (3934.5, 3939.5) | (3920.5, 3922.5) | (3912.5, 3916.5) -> 20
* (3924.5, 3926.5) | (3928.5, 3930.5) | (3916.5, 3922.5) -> -1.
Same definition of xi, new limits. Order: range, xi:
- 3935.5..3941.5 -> 2.40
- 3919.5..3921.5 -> 2.41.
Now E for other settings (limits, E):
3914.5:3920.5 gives 264.7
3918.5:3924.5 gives 261.5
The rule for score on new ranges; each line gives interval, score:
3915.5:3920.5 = 24.2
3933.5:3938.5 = 24.0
